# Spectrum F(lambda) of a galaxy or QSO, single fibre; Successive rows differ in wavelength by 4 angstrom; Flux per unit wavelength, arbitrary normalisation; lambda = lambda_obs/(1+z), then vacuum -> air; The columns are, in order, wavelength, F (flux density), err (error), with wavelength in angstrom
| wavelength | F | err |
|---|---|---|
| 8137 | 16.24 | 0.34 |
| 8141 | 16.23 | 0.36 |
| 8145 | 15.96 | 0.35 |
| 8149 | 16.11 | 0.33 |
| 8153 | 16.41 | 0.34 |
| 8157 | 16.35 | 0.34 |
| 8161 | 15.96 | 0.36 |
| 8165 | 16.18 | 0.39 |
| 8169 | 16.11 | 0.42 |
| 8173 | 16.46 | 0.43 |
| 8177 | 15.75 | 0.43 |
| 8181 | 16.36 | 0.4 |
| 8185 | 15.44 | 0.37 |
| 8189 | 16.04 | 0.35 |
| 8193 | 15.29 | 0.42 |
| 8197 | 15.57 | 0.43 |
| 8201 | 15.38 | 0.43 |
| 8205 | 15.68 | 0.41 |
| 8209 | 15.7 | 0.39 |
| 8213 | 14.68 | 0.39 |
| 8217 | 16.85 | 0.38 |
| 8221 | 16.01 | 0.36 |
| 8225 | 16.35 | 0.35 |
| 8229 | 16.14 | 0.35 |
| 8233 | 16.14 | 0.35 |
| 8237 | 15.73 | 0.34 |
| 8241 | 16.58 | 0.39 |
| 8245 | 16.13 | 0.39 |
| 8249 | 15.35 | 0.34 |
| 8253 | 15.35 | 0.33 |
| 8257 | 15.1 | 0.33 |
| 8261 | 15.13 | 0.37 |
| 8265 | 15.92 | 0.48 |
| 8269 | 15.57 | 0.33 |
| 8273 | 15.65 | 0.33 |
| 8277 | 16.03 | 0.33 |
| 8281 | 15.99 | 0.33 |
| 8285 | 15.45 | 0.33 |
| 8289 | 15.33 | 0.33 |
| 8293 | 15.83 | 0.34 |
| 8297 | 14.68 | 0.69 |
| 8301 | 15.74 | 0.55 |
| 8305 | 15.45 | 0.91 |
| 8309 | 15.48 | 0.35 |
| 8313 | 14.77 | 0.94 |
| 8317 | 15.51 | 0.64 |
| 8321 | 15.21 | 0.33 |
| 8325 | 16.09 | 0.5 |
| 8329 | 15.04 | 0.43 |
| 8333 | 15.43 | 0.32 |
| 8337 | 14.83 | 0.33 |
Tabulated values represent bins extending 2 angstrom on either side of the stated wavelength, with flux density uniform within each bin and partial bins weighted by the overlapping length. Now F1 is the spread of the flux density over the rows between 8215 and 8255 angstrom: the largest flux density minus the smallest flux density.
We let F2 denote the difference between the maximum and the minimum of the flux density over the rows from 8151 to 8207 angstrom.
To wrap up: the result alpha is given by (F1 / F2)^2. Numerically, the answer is 1.6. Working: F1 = 1.50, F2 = 1.17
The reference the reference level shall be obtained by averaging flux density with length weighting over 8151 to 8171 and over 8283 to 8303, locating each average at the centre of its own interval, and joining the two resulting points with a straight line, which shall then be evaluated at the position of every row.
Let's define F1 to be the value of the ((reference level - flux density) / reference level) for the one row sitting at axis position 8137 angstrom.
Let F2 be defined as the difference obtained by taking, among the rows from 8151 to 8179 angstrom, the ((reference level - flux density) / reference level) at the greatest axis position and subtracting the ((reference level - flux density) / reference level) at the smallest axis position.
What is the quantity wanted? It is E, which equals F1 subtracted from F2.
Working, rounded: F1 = 0.007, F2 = 0.03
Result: 0.03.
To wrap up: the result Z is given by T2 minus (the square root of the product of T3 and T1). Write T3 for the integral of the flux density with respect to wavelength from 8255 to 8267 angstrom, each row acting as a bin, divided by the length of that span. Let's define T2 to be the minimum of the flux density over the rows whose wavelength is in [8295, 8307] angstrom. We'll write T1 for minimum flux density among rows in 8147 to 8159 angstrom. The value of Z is -1.1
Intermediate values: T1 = 16.11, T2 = 14.68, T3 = 15.4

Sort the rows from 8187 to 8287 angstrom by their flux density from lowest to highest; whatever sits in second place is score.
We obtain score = 15.1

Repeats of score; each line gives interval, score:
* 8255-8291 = 15.13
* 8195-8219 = 15.38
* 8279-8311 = 15.33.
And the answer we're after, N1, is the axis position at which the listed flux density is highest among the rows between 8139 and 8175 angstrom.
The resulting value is 8173 angstrom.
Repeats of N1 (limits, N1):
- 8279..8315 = 8281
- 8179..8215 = 8181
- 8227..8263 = 8241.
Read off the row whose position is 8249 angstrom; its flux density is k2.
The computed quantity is 15.35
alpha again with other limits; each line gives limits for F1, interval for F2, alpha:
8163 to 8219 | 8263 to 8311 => 2.6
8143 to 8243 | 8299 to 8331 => 2.7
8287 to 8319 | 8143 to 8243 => 0.3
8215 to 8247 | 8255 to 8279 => 1.5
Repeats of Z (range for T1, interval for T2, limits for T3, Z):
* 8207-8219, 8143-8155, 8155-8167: 0.6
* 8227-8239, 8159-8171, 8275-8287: 0.2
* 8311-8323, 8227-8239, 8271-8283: 0.4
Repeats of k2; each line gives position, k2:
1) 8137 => 16.24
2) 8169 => 16.11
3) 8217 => 16.85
